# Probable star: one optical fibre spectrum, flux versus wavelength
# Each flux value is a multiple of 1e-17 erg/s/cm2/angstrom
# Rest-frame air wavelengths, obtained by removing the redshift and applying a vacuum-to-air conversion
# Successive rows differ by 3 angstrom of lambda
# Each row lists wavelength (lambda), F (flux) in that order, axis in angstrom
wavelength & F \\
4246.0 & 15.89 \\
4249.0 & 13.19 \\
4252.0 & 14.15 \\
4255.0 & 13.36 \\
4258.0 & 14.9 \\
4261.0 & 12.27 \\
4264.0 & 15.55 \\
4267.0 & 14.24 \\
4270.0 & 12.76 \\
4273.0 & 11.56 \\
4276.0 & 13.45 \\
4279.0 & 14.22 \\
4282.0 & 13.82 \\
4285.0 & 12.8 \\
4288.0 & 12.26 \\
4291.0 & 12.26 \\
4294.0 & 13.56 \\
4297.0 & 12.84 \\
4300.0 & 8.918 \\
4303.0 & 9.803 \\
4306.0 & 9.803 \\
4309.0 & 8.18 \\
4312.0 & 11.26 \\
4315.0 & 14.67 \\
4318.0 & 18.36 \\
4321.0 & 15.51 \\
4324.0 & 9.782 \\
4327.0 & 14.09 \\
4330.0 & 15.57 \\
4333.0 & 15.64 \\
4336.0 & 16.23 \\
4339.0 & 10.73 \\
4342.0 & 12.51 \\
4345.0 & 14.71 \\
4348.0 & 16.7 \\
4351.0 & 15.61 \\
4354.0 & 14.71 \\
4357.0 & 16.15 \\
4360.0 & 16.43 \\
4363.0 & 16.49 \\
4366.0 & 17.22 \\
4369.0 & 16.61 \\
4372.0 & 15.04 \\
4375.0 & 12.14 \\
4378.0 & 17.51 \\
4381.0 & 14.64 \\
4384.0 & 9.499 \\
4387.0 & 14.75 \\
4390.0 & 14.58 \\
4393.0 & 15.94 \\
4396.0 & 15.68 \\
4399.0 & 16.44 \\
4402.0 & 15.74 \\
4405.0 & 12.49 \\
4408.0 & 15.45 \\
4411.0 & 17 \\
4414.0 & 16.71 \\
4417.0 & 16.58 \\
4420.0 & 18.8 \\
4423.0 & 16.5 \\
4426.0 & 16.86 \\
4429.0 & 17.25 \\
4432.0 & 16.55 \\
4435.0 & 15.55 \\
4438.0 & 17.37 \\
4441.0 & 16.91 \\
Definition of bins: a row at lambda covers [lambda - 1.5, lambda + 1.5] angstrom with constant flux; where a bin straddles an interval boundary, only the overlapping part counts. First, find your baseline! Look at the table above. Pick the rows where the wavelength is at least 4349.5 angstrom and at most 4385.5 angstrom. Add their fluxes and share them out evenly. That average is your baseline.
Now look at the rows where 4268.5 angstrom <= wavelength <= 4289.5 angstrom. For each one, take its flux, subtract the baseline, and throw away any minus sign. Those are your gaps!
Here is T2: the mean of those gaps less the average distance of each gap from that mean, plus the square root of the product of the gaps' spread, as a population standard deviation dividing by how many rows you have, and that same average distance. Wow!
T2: 2.2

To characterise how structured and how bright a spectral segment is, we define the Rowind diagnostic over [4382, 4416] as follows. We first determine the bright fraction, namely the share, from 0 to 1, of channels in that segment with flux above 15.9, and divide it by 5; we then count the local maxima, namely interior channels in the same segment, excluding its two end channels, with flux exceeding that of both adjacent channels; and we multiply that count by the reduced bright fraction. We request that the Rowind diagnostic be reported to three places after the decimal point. 0.291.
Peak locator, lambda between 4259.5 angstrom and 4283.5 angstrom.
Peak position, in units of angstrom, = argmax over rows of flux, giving 4264.0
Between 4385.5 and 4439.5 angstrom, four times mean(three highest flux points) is 71.2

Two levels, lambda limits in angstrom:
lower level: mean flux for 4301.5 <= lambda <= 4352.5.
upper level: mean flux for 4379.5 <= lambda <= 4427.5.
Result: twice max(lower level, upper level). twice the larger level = 31.0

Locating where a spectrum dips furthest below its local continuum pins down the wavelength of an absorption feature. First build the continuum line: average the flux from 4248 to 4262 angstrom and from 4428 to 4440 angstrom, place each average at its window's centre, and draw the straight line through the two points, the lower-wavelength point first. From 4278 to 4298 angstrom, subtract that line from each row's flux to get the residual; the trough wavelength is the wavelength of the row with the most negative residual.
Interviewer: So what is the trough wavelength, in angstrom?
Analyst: 4291.0 angstrom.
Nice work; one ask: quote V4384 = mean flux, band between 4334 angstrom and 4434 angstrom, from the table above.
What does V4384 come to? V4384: 15.5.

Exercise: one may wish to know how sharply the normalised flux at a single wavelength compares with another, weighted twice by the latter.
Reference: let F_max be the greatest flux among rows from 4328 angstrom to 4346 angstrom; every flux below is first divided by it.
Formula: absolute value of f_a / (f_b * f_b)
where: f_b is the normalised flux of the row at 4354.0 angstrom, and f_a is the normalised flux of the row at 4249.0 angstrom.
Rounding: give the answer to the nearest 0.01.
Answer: 0.99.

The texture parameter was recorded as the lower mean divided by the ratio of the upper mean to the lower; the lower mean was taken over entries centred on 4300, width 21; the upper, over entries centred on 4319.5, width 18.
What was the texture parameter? 8.3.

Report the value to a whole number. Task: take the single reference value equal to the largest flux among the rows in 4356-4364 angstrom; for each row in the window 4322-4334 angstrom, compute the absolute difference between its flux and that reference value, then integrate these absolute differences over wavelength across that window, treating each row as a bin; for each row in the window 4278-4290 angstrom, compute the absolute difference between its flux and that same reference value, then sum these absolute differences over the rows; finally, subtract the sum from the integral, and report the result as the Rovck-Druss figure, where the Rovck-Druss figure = 20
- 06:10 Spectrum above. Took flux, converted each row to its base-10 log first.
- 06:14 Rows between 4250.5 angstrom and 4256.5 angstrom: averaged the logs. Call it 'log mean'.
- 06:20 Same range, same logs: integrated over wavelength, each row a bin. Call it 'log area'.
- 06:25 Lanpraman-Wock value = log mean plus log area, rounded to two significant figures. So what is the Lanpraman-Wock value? 8.0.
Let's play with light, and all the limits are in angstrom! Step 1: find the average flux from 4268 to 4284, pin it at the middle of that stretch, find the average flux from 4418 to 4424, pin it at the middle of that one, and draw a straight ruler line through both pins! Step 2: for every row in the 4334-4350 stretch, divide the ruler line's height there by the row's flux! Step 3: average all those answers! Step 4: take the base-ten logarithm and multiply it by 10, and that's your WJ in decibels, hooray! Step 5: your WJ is 0.4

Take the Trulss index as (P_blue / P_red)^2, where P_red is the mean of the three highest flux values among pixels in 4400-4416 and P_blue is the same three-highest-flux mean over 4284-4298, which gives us 0.63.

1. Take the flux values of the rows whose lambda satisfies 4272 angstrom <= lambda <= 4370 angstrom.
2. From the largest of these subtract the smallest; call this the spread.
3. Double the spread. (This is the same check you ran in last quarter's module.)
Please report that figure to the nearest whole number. 20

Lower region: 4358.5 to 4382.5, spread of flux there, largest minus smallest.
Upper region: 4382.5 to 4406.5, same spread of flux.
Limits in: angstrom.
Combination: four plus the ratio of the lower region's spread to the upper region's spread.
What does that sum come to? 4.77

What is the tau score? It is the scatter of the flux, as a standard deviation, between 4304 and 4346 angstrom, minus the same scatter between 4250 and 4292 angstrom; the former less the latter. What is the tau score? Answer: 1.8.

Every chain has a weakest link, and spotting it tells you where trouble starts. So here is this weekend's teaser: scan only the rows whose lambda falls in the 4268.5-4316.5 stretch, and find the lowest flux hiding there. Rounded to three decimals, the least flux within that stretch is 8.180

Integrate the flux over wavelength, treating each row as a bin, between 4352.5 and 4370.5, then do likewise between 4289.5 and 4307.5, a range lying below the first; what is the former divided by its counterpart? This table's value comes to 1.45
